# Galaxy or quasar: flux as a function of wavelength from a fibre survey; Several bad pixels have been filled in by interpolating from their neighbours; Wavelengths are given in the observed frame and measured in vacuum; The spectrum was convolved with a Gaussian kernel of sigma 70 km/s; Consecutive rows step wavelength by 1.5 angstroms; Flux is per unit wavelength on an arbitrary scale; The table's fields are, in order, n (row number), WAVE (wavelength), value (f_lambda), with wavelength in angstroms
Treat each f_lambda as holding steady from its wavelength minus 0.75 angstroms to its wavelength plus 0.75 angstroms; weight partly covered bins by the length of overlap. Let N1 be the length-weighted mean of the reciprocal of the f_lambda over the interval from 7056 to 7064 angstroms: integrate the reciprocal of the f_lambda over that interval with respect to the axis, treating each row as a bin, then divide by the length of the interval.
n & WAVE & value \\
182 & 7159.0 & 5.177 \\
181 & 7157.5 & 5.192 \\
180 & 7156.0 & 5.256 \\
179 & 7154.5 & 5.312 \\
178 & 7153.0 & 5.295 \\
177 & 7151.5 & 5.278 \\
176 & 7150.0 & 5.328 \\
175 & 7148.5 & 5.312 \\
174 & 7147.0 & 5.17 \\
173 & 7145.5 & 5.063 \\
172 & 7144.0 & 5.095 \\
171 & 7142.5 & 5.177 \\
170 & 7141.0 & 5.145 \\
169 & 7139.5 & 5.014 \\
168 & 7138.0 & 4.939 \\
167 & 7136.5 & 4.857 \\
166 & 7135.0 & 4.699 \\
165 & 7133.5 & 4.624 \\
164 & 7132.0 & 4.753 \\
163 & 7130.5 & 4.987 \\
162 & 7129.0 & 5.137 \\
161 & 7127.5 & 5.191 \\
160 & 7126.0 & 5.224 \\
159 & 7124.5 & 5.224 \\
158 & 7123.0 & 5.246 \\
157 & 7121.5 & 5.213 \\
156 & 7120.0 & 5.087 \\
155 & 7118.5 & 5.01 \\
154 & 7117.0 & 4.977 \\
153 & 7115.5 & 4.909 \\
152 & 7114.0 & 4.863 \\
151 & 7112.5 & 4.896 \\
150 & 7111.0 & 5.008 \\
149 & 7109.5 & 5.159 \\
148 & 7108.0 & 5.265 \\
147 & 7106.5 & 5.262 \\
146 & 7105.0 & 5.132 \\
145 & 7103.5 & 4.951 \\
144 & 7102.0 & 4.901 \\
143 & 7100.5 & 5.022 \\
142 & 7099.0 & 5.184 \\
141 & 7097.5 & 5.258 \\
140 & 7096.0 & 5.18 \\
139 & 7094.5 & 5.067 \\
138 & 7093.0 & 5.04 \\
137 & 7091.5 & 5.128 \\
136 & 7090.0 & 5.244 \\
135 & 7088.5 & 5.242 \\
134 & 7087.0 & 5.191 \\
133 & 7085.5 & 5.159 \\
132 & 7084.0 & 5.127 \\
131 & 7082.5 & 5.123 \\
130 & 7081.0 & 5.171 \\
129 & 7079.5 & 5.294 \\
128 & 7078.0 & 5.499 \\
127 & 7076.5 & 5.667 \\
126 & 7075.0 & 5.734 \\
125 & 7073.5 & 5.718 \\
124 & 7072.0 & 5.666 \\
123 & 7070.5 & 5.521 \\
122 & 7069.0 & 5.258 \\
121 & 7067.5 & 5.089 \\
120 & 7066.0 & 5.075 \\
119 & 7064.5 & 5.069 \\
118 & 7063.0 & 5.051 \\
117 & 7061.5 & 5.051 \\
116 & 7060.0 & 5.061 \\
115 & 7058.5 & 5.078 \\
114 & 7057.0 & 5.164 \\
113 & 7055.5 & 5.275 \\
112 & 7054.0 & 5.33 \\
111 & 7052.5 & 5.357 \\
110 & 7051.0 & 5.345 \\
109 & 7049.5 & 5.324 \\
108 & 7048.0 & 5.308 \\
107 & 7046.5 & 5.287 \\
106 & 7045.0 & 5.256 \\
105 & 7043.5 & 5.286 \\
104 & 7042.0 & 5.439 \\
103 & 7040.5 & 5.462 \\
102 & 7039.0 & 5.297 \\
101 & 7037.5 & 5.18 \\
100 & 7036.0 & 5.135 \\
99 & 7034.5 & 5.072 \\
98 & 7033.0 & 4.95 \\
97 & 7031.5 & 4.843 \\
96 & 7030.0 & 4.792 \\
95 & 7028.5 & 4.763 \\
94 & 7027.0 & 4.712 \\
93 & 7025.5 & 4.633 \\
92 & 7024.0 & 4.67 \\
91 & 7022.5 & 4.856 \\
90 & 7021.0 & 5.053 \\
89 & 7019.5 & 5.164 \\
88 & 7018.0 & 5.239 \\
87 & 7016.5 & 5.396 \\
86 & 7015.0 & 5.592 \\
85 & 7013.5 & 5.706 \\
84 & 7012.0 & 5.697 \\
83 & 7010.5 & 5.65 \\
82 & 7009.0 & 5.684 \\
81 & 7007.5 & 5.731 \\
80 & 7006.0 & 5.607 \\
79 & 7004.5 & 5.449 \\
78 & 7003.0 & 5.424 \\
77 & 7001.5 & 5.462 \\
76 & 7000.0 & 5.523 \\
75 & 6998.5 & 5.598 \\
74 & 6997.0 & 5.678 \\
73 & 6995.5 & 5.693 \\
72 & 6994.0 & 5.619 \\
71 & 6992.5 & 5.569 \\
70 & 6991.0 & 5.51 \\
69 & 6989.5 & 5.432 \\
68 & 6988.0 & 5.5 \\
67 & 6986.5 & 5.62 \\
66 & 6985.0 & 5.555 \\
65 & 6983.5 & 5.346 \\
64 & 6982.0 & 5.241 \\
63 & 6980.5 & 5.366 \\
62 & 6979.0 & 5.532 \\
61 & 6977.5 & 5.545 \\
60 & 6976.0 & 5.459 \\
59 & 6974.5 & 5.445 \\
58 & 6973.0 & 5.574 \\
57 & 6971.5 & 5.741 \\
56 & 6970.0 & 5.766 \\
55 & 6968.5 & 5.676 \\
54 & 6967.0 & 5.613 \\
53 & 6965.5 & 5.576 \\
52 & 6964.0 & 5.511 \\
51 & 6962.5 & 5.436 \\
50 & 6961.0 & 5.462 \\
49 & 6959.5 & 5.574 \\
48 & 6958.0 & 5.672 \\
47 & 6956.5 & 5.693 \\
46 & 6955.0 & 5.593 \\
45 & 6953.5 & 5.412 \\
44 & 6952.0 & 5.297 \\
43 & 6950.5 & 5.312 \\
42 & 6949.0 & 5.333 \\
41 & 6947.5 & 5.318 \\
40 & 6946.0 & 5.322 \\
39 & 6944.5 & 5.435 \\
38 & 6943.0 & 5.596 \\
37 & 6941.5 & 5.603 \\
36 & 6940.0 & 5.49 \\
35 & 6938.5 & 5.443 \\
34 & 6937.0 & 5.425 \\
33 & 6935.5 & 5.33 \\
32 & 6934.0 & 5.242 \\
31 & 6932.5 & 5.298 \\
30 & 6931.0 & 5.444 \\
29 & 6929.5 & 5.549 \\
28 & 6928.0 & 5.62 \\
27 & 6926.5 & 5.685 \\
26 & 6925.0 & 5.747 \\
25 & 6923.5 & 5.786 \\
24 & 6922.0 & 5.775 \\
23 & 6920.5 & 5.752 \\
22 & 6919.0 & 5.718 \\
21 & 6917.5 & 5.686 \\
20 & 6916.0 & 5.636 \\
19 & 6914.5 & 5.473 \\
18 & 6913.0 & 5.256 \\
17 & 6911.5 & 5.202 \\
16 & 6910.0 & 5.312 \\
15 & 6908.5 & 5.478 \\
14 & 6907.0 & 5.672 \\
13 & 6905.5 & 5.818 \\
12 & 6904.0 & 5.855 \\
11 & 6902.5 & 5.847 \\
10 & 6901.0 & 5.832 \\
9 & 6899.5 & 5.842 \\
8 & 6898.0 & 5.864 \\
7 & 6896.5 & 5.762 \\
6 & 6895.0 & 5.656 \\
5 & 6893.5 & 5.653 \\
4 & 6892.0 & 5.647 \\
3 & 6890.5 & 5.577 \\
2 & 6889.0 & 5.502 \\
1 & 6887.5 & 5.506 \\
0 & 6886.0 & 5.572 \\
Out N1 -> 0.197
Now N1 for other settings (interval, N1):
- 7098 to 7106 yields 0.198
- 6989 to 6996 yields 0.180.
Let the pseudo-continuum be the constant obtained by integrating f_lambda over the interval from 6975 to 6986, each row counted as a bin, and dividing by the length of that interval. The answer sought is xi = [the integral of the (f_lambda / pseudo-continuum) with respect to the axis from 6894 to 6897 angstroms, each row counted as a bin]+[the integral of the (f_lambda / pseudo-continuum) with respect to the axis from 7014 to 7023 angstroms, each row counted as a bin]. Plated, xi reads 12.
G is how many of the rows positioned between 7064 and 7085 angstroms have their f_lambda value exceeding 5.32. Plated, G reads 6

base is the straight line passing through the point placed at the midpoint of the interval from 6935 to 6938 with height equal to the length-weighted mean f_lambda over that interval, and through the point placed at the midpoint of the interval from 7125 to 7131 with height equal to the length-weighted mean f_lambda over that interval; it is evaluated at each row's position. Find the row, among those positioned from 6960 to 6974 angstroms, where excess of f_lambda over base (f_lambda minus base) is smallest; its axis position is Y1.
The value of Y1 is 6962.5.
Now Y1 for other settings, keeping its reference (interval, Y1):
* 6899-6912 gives 6911.5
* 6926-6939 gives 6934.0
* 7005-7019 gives 7018.0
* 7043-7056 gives 7045.0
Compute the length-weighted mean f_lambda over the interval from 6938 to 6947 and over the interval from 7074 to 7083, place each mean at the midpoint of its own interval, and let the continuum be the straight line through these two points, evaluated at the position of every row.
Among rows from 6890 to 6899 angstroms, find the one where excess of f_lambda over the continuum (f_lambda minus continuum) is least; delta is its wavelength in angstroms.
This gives 6890.5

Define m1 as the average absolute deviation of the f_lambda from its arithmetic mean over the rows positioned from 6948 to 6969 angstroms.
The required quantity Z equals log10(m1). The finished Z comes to -0.93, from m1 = 0.117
